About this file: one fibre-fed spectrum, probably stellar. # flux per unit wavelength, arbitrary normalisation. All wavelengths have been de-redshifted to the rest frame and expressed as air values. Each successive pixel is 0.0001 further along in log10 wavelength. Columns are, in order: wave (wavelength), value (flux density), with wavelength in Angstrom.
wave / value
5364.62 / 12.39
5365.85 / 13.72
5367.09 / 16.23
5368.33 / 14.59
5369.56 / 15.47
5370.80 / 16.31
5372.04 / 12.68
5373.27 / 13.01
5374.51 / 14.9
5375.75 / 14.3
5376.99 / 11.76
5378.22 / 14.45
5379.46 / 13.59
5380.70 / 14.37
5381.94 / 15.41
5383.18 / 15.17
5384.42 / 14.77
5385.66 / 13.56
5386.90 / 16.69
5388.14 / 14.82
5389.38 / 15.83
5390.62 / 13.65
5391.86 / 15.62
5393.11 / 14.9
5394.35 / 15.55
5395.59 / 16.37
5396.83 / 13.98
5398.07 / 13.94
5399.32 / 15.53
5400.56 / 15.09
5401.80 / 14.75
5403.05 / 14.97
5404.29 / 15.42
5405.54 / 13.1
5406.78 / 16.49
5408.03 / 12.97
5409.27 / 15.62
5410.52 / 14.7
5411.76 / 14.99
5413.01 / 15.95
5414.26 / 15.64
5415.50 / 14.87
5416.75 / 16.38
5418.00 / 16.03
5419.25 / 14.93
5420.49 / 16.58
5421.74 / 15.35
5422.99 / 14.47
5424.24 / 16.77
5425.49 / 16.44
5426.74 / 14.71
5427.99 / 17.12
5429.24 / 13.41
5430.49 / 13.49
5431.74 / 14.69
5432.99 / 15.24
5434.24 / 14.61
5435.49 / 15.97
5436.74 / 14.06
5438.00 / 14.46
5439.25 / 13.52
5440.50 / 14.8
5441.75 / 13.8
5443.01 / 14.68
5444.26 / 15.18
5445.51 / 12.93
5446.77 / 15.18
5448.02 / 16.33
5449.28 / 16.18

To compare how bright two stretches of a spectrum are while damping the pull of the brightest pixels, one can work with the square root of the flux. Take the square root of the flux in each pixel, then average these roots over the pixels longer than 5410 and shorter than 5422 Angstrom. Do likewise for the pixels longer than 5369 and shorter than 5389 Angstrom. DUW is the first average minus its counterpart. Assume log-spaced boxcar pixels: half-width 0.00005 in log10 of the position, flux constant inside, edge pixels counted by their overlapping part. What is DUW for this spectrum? 0.14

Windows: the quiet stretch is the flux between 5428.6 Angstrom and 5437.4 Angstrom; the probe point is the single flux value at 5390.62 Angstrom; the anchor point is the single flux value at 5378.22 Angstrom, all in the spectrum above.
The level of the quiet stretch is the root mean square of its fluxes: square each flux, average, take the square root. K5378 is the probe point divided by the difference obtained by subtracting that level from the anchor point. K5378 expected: -192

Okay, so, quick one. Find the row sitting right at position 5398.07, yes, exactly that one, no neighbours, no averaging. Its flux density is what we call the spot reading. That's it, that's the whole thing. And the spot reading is 13.94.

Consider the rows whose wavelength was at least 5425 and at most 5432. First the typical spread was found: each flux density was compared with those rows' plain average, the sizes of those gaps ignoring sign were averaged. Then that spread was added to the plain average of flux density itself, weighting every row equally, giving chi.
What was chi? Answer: 16.2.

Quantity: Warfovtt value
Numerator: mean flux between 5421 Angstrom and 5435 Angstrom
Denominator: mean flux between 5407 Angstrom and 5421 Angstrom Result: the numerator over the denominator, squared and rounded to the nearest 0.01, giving 0.97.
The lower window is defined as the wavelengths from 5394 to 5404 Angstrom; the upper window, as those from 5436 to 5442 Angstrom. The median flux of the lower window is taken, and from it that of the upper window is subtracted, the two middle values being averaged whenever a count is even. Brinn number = 1.0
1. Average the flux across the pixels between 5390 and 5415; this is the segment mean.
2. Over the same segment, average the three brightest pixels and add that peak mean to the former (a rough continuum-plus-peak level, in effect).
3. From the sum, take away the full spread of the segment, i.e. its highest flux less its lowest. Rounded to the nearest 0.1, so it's 27.7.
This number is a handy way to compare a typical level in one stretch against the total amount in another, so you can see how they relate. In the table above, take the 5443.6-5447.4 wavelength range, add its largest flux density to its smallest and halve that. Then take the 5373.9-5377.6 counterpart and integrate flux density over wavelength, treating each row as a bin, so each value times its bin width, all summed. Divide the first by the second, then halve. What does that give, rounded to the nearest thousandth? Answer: 0.139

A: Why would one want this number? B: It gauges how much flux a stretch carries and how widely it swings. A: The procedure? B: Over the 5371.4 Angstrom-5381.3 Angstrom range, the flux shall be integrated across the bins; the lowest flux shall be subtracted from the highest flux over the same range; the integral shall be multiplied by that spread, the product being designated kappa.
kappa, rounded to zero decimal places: 424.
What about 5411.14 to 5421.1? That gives 267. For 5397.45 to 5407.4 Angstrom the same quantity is 503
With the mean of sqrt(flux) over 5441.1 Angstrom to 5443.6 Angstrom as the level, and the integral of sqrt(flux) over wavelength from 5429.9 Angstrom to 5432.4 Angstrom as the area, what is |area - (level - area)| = 15.0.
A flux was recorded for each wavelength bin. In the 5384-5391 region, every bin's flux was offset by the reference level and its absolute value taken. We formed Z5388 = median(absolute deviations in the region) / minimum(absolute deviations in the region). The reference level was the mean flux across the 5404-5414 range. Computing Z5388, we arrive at 13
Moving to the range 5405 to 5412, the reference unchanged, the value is 14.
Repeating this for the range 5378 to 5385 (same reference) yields 4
